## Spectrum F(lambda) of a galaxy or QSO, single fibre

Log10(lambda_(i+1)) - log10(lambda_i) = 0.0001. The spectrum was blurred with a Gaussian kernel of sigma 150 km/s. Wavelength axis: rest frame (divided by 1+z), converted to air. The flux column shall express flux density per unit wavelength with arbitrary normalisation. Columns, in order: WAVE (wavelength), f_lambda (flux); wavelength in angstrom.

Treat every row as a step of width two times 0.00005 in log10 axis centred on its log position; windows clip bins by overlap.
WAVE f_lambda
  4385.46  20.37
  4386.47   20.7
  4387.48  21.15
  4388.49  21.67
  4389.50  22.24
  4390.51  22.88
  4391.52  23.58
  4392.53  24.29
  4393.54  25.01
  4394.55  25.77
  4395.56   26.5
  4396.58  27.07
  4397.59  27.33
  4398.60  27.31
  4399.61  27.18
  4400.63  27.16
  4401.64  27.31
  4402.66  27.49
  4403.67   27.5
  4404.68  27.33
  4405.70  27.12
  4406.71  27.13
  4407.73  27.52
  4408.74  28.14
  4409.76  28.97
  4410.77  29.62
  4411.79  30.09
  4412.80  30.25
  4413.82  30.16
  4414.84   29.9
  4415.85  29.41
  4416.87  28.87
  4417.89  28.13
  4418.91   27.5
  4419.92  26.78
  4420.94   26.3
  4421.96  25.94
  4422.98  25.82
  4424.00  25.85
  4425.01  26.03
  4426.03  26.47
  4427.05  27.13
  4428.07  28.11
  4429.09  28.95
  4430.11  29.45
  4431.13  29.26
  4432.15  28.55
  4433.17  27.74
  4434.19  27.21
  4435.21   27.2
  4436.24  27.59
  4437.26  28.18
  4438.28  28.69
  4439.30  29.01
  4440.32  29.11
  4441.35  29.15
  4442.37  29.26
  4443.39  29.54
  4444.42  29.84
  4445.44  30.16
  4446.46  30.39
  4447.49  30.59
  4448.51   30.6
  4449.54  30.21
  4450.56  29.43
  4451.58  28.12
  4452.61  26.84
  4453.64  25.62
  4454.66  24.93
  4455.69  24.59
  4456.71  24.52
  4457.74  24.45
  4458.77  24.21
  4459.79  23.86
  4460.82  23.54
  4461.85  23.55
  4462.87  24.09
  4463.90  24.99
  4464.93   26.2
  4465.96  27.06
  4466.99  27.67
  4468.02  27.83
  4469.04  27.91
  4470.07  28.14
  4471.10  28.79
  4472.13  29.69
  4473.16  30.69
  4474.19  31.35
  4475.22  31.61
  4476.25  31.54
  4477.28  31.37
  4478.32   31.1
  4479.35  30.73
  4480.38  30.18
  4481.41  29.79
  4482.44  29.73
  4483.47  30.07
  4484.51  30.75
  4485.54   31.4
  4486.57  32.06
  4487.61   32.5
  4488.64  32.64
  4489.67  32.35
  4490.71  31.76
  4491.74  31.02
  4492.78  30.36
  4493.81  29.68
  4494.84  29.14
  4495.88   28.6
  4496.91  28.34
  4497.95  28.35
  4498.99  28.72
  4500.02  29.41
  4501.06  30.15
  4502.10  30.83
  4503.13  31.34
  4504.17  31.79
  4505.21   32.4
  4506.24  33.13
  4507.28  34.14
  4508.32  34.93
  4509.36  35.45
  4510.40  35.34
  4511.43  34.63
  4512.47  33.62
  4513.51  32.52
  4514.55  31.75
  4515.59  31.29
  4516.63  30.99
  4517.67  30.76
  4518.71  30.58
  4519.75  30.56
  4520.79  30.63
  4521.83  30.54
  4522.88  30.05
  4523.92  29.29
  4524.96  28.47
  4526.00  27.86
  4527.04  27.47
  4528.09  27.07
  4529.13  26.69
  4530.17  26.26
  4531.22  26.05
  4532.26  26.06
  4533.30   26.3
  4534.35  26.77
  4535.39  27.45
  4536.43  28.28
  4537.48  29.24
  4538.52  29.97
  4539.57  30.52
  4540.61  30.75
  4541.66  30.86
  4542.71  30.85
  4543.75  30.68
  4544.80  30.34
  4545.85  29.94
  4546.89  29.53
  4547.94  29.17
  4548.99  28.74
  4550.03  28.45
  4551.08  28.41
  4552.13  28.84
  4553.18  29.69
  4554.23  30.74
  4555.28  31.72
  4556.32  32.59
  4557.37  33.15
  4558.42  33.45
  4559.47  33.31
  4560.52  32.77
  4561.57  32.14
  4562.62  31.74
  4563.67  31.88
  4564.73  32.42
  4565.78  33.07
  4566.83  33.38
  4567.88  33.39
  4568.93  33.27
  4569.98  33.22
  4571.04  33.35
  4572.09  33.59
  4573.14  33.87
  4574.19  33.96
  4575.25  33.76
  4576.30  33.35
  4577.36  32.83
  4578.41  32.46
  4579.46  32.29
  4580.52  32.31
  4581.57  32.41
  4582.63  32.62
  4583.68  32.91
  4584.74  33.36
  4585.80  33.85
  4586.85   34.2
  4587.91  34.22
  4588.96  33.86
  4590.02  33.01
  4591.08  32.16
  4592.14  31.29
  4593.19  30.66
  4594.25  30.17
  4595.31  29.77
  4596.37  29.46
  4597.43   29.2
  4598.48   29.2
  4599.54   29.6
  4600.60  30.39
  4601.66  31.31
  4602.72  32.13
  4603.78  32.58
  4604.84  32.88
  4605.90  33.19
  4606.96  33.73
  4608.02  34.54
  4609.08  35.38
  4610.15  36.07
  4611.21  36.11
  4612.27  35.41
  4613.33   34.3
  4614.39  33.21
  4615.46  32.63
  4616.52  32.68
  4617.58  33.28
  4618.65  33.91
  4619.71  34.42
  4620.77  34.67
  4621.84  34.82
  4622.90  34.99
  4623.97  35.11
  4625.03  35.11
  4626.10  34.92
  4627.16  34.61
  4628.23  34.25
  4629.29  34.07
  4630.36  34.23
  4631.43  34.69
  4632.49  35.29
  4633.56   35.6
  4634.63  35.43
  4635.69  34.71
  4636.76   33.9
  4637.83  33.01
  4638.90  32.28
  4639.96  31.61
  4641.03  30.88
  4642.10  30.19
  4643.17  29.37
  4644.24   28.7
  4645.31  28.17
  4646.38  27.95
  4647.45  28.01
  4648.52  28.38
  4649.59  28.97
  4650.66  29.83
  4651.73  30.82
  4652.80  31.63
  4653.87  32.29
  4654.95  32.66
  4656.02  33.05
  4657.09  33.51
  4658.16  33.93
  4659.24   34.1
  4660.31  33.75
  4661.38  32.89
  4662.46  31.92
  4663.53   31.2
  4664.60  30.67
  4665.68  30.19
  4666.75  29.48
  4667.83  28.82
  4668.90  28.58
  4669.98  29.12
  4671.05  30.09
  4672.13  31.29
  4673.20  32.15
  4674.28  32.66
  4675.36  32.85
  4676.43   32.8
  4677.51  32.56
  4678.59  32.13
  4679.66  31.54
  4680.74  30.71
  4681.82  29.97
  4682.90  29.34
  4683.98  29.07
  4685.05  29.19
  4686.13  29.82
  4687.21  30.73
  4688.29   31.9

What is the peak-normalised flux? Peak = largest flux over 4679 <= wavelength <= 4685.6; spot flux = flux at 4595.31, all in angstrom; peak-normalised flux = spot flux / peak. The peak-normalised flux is 0.94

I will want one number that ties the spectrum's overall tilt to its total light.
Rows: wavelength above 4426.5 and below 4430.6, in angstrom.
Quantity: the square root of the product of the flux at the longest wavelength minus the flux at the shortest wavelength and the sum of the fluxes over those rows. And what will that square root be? 16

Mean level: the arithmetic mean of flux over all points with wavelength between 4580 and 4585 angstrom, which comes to 32.7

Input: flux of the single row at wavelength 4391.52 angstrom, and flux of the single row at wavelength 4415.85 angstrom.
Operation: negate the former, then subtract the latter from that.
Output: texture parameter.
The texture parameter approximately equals -53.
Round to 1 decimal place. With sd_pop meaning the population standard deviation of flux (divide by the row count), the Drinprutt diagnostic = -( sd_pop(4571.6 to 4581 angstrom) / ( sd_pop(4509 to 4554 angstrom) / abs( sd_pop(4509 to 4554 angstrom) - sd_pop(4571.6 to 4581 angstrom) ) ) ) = -0.5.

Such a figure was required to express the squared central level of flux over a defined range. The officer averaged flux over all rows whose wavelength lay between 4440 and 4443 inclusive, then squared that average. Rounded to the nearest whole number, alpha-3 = 851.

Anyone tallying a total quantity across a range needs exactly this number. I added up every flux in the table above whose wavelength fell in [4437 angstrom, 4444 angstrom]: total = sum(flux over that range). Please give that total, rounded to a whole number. 203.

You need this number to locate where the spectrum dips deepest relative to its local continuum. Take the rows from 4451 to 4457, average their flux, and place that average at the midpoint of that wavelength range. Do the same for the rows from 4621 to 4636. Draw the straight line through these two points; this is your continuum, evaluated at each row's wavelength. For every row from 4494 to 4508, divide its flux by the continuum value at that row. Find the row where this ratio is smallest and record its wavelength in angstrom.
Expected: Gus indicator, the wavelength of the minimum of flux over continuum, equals 4497.95 angstrom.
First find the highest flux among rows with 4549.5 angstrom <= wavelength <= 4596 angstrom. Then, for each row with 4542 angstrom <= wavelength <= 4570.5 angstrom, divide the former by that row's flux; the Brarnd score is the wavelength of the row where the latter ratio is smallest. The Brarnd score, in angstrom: 4558.42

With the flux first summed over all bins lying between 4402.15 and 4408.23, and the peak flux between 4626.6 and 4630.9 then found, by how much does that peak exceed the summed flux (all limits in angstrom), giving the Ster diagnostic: -129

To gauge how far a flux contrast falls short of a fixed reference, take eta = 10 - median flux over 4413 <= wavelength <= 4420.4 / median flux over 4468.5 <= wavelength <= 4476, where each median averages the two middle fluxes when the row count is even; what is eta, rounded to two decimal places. 9.03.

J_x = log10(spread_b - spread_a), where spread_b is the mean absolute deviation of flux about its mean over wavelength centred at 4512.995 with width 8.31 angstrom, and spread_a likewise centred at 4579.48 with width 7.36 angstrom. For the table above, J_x 0.11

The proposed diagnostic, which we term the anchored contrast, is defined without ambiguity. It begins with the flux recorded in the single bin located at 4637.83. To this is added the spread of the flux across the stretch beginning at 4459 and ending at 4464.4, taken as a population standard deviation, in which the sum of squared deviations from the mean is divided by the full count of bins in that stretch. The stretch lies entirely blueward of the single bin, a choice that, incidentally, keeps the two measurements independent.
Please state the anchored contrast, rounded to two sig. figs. 34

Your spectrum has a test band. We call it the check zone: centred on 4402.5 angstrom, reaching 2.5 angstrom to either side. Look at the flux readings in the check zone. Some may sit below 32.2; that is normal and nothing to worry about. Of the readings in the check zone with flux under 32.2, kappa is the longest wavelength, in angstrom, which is 4404.68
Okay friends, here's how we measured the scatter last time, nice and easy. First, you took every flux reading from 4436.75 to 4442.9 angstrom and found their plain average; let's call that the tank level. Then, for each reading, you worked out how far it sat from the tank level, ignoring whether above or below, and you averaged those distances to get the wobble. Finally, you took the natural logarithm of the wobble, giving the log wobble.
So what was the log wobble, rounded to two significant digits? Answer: -1.2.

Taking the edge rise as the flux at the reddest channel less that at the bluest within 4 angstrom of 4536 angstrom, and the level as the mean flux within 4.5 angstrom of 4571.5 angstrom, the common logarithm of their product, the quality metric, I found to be 2.2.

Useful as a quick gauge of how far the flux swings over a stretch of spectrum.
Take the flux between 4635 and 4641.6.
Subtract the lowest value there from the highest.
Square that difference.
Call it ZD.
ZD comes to 15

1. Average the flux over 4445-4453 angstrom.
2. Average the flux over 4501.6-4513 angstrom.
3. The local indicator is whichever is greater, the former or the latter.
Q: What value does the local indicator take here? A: 33.4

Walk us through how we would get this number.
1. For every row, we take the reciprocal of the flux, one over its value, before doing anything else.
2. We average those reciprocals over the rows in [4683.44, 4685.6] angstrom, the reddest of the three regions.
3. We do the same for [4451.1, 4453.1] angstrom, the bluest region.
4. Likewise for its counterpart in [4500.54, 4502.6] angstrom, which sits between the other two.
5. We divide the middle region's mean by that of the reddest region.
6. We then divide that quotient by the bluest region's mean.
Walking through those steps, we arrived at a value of 26.2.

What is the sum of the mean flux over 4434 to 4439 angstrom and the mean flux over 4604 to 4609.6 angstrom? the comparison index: 61.7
